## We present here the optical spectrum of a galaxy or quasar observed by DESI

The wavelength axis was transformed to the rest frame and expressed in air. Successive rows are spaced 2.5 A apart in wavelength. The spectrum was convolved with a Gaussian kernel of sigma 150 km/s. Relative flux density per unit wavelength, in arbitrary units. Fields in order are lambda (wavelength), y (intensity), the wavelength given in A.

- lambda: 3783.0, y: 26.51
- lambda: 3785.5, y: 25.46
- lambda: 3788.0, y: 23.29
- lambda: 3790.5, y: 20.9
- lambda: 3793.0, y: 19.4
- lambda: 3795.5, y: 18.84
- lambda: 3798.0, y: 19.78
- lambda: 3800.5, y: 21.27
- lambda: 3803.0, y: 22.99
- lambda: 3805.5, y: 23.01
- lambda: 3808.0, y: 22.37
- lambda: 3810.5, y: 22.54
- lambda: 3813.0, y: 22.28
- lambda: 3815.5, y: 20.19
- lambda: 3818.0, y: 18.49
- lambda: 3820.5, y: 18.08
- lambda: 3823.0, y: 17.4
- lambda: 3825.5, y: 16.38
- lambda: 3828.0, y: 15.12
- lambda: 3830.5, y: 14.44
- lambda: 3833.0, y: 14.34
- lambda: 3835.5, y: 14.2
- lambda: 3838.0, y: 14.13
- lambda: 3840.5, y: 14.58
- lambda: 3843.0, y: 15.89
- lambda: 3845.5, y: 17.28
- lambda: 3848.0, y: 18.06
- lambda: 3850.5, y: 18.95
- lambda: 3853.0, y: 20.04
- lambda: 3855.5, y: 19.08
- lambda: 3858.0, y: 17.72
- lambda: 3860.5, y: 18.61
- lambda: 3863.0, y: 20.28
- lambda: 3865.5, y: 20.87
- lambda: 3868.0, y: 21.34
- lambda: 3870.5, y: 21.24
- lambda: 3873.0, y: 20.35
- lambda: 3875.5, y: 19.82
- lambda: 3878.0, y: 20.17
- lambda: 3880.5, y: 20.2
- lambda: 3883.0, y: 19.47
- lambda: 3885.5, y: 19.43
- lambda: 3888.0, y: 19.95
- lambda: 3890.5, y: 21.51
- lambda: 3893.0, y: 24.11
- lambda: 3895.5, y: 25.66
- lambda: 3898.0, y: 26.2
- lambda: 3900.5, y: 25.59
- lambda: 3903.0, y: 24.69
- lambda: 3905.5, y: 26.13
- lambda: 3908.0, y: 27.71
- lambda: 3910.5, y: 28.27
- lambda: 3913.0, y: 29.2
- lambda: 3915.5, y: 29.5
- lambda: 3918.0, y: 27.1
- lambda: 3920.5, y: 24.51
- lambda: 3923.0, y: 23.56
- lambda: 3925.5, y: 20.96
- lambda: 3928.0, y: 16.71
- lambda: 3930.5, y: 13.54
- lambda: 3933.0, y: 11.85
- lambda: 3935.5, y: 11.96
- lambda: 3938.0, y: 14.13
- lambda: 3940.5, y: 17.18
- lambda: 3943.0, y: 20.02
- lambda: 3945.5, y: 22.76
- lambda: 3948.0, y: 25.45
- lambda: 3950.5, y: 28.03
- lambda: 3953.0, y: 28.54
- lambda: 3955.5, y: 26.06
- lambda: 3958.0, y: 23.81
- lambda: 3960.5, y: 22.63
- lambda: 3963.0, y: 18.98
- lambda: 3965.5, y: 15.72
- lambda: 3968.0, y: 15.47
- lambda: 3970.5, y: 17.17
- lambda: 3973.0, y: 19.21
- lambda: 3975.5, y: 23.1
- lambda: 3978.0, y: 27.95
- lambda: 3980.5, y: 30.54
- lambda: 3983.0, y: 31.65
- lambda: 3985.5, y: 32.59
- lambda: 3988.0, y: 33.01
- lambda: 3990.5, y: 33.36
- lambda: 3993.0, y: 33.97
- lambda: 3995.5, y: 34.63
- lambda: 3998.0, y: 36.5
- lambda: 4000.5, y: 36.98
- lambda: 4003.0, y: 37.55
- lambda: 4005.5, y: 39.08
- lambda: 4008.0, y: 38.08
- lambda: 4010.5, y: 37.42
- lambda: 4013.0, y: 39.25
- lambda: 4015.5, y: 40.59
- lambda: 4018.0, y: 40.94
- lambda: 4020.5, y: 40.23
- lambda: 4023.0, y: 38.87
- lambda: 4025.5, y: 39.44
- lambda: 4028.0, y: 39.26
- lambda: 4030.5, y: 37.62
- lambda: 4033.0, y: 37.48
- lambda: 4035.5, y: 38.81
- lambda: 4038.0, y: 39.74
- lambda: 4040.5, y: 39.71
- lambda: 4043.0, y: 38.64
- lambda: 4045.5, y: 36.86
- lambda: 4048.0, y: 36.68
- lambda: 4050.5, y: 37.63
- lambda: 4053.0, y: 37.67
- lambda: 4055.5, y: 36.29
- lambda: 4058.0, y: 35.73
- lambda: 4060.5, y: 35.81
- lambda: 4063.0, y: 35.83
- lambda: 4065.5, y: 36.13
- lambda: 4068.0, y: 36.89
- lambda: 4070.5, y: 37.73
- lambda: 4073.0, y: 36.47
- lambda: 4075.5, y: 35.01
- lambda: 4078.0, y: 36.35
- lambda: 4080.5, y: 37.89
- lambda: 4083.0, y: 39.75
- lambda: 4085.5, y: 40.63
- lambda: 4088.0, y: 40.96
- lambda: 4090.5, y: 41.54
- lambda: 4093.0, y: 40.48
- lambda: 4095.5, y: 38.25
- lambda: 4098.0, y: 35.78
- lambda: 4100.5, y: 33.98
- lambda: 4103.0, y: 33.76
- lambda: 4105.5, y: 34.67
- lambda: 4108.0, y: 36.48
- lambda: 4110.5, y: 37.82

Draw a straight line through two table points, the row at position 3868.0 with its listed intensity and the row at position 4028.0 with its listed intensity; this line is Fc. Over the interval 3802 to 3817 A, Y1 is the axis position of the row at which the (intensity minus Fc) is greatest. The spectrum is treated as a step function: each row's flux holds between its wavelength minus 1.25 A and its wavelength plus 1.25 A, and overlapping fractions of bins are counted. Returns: 3803.0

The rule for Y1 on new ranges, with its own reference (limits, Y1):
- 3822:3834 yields 3823.0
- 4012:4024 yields 4018.0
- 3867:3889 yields 3868.0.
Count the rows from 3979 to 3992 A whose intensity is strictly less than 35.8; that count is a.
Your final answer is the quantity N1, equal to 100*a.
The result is 500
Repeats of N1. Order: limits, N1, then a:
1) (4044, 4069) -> 100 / 1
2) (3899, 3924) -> 1000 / 10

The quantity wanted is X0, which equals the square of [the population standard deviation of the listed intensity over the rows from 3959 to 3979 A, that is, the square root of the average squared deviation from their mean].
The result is 16.0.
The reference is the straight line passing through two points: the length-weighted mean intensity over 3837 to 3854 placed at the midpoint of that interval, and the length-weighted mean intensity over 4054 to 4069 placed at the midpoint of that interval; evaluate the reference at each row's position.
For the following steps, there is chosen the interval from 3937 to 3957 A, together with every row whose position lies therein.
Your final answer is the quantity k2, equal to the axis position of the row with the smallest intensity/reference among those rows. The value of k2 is 3938.0 A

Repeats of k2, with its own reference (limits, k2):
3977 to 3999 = 3978.0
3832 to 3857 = 3838.0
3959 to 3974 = 3968.0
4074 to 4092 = 4075.5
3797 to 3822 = 3820.5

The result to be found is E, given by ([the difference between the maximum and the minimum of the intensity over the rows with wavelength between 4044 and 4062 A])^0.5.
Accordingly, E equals 1.4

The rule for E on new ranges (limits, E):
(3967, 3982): 3.9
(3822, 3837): 1.8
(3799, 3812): 1.3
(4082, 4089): 1.1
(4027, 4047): 1.7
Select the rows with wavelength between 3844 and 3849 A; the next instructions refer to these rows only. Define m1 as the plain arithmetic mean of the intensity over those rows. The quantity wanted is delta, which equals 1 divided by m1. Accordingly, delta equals 0.057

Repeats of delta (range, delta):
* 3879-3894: 0.048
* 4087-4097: 0.025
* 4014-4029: 0.025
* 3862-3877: 0.048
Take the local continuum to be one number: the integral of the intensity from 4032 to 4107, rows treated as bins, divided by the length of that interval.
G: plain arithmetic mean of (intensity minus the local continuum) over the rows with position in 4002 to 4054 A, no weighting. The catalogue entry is 1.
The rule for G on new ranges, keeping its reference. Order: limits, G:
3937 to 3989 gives -14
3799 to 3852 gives -19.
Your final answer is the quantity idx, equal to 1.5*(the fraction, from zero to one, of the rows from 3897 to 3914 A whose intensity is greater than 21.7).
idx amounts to 1.5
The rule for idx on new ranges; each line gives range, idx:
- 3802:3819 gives 1.1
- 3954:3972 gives 0.6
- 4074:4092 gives 1.5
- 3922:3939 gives 0.2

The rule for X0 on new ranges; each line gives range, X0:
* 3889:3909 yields 2.9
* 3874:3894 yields 2.1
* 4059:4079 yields 0.6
